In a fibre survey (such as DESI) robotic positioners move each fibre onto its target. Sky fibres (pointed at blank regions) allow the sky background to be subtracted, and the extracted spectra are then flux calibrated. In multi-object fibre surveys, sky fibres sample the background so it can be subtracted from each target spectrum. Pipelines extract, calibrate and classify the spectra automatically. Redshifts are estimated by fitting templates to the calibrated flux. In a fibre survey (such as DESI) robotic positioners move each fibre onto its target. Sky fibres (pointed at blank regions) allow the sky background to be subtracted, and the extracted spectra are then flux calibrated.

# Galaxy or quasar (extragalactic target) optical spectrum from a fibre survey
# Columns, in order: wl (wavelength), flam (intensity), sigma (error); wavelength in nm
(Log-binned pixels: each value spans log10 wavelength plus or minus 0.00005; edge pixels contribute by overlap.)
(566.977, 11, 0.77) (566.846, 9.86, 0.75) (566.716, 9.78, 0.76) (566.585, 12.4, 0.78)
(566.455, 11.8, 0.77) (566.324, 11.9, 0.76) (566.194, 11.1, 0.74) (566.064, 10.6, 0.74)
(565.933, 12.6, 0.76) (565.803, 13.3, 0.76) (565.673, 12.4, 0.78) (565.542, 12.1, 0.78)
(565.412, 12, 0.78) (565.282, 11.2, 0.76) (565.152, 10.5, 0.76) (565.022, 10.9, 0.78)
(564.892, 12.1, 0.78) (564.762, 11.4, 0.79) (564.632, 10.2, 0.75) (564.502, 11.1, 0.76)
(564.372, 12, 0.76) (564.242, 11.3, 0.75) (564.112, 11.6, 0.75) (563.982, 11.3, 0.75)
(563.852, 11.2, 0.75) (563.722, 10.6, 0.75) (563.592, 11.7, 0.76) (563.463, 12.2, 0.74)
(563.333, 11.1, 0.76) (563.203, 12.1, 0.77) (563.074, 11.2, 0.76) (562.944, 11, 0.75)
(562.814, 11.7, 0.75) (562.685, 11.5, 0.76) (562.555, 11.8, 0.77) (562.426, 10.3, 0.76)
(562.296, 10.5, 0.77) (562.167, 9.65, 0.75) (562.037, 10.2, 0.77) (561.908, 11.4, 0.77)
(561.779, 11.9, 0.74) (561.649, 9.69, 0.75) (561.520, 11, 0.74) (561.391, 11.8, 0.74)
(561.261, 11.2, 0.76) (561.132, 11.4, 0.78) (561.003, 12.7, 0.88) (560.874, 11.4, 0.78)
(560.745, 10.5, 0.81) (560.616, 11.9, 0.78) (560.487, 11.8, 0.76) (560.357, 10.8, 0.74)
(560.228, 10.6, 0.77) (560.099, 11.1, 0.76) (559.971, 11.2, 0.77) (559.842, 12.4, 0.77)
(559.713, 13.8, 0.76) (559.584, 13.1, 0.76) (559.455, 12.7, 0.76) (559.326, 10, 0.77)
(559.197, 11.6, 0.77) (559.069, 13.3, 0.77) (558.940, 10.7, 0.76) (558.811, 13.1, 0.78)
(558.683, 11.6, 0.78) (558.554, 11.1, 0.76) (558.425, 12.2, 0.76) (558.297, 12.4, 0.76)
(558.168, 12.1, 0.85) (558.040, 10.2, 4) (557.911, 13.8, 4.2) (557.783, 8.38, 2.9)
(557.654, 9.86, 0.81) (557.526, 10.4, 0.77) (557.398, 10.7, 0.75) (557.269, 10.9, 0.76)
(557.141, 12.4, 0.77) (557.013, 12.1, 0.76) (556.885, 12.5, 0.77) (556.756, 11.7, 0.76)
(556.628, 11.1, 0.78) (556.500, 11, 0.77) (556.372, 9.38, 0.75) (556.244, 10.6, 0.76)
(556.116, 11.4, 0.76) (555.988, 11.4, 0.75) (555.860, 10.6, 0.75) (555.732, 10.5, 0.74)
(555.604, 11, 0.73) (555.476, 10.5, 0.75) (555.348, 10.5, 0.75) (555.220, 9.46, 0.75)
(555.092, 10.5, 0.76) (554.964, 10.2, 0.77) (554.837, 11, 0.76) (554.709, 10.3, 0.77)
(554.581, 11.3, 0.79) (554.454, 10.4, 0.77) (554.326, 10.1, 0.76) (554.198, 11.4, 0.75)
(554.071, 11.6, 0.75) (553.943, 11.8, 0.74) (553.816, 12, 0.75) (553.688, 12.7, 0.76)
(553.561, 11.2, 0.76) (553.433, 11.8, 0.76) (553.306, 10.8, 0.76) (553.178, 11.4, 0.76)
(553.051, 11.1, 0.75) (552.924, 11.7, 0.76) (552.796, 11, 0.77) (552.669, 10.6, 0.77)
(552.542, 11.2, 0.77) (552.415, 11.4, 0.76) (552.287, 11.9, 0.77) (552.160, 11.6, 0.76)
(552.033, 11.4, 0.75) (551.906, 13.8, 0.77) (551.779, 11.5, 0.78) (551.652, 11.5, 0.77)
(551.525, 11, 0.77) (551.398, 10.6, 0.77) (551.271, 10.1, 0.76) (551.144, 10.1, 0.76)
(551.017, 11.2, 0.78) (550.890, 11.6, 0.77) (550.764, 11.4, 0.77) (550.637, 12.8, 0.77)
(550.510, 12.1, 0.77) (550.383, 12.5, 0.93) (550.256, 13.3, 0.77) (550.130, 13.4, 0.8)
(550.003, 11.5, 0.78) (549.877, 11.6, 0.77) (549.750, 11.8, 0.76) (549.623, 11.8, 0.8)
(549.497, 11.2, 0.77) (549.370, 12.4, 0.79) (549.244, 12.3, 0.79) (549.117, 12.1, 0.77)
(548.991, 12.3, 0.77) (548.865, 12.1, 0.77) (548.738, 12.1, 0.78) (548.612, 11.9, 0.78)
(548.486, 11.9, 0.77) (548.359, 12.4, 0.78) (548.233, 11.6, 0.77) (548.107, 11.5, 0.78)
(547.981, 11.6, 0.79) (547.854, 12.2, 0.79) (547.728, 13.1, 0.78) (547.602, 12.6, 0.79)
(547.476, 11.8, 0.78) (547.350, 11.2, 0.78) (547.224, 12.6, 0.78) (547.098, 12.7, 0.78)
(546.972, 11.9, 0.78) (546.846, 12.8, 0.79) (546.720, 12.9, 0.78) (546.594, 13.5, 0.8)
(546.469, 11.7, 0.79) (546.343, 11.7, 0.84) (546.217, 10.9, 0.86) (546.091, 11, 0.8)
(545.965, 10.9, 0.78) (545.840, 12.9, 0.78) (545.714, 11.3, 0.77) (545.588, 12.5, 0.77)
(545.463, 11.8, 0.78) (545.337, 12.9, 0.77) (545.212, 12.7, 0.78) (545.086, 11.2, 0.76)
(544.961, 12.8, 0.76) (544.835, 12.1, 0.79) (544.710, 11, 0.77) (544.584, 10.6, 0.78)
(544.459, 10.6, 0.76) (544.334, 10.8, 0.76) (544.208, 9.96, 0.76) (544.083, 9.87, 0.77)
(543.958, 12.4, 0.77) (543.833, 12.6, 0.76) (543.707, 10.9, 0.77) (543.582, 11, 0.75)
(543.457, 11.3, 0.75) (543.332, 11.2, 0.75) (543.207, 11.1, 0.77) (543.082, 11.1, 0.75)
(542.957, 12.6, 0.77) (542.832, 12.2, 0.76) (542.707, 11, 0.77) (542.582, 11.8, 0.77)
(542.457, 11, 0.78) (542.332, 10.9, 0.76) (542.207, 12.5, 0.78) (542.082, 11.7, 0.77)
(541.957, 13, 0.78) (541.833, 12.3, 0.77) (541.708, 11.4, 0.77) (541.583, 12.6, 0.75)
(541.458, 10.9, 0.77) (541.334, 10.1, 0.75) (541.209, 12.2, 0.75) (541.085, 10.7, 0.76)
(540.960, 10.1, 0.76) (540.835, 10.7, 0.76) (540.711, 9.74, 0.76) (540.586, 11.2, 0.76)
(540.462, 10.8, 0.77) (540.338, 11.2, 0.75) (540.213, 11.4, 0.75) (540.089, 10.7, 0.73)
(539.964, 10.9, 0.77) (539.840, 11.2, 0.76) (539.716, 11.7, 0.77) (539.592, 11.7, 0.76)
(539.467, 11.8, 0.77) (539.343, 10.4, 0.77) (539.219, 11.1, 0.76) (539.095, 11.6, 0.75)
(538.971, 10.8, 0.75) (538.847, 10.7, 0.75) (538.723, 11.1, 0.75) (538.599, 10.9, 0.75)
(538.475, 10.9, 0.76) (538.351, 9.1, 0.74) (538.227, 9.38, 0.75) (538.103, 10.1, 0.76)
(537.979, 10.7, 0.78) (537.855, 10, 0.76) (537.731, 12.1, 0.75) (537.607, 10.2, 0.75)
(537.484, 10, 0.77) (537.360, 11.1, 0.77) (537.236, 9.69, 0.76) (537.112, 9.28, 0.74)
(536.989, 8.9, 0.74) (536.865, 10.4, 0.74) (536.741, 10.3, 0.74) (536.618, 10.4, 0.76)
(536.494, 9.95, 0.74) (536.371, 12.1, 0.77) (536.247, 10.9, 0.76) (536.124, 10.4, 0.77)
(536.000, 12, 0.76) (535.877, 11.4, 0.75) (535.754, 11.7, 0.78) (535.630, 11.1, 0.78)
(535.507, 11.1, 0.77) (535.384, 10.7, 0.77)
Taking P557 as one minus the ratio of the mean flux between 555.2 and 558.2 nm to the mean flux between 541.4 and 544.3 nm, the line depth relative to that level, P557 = 0.05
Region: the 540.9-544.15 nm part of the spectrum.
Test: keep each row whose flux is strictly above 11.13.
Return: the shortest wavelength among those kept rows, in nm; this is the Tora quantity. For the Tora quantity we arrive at 541.209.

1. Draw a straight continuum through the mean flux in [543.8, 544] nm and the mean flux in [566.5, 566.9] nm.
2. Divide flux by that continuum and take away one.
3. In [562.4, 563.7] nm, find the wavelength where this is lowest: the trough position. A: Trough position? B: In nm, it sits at 562.426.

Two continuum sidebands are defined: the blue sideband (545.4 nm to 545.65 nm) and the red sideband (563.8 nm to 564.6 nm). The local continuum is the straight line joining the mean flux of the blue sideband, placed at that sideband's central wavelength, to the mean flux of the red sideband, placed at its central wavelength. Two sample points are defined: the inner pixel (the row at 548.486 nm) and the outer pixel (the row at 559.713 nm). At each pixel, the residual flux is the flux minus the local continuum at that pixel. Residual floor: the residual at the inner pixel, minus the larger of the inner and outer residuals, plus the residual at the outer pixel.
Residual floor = -0.1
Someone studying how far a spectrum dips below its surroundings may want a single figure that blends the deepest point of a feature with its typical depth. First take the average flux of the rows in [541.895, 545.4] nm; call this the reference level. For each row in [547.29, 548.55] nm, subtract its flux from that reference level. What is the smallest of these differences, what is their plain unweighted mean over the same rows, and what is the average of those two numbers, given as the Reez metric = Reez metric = -1.0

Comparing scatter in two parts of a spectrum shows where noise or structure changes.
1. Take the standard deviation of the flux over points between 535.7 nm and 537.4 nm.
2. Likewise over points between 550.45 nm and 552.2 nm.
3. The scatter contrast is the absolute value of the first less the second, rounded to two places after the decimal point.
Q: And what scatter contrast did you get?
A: 0.00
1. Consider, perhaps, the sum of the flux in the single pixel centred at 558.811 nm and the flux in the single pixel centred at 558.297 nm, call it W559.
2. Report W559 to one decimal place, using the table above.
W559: 25.5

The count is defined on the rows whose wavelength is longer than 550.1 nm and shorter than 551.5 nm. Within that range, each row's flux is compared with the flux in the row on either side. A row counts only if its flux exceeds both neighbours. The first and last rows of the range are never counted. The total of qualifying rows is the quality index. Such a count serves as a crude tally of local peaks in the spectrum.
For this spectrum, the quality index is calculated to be 2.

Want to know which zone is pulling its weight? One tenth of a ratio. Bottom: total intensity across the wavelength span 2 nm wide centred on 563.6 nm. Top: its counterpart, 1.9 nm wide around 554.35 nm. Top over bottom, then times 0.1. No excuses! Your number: 0.097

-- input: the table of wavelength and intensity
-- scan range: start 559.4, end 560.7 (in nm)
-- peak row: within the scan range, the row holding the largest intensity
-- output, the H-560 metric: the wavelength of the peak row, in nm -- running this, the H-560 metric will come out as 559.713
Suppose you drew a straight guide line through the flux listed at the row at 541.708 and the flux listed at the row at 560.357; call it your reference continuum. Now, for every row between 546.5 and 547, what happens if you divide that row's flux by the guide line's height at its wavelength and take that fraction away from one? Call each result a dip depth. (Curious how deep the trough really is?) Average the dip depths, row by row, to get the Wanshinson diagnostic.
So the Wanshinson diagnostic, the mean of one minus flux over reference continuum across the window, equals -0.14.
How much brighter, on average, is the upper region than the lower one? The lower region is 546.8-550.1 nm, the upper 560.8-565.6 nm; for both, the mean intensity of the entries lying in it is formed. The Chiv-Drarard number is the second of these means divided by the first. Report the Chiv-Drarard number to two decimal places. 0.94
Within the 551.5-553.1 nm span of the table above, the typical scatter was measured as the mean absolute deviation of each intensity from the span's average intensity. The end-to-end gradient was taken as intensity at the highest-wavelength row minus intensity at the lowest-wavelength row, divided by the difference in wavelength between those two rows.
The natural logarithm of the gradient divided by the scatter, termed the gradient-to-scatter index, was -1.9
